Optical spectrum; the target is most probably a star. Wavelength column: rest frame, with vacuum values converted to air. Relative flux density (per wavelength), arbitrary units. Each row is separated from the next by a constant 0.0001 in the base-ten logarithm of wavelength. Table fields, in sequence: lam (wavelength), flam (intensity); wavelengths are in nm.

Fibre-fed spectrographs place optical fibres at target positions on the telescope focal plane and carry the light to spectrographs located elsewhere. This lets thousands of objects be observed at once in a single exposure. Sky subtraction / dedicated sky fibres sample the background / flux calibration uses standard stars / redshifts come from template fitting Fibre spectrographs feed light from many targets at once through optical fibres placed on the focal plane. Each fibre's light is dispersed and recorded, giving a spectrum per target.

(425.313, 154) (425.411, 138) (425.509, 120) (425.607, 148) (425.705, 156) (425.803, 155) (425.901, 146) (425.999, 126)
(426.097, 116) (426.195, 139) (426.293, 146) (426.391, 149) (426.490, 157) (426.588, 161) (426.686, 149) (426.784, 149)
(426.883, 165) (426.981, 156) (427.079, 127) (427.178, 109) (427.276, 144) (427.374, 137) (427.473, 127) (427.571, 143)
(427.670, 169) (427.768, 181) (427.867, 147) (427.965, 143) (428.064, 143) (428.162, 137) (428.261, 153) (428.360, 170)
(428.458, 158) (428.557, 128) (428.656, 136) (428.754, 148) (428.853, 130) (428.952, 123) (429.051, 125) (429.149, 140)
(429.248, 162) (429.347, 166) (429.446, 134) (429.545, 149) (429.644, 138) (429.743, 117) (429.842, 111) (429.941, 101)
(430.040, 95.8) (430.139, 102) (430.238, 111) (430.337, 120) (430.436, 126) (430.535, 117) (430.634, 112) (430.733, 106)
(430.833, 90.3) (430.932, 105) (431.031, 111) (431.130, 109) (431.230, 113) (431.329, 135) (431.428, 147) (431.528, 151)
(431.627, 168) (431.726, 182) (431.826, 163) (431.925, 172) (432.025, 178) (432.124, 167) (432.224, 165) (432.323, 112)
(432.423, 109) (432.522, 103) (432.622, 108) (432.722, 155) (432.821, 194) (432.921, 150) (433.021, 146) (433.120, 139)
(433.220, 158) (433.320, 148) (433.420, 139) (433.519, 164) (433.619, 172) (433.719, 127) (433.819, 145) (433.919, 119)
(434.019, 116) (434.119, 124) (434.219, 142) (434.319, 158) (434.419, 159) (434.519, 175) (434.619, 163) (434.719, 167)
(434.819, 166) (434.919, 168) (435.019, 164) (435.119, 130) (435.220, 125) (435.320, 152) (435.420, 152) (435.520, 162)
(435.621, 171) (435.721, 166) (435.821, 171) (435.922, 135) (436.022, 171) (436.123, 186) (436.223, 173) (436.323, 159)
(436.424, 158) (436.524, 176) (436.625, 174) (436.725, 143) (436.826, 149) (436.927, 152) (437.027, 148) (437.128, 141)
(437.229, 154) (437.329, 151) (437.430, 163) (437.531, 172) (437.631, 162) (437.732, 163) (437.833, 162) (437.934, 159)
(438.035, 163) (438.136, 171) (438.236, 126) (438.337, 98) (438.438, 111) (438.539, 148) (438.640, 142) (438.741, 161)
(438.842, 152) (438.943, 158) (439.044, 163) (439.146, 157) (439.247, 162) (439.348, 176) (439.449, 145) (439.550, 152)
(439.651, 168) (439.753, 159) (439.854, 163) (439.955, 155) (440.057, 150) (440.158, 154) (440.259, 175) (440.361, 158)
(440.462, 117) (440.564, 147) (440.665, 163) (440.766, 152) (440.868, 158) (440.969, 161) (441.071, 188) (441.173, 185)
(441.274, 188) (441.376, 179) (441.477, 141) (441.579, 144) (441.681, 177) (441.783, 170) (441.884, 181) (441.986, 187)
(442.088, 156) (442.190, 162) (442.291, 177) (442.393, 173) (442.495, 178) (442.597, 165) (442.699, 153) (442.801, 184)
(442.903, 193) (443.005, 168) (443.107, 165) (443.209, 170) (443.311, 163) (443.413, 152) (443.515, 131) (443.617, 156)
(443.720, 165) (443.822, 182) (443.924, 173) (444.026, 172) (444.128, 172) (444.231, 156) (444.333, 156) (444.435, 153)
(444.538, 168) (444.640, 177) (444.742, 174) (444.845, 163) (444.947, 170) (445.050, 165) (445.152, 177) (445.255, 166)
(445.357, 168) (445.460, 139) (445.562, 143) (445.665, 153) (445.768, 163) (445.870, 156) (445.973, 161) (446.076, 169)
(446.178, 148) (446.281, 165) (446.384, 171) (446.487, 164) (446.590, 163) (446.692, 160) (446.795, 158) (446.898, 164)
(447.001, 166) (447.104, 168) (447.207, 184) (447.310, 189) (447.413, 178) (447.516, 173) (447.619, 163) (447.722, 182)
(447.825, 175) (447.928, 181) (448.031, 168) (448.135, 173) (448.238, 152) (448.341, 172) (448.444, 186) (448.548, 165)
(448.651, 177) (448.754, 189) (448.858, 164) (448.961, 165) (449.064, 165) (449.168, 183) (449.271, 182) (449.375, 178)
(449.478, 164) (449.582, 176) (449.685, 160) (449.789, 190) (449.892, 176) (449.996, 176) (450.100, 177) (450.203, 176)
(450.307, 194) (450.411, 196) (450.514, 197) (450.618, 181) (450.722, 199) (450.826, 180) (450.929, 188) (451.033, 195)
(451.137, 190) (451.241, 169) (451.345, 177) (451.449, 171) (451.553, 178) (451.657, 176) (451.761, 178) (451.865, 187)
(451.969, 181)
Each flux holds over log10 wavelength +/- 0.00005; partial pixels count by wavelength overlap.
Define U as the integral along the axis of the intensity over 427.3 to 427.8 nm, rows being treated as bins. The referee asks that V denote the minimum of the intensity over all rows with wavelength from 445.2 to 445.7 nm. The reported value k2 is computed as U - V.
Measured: -64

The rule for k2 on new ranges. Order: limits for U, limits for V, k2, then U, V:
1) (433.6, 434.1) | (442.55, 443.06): -87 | 66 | 153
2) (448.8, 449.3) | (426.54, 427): -63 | 86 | 149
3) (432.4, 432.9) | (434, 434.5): -48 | 68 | 116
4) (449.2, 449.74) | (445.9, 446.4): -55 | 93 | 148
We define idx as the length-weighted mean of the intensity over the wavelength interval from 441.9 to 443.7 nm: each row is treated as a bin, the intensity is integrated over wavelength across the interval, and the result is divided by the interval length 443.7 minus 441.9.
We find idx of 167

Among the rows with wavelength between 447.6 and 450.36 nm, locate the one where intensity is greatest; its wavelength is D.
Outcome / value 450.307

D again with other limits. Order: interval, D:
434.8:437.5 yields 436.123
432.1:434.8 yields 432.821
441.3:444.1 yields 442.903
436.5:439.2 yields 436.524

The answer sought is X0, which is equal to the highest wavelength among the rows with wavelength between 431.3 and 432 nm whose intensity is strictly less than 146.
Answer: 431.329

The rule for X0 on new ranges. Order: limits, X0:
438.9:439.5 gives 439.449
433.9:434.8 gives 434.219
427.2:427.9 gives 427.571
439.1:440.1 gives 439.449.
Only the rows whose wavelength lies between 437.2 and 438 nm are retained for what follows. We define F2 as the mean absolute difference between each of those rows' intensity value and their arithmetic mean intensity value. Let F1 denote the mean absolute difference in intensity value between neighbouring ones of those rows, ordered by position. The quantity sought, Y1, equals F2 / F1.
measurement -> 0.8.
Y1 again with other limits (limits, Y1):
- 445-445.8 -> 1.0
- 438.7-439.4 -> 0.7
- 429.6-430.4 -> 1.0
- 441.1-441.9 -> 1.0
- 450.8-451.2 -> 0.6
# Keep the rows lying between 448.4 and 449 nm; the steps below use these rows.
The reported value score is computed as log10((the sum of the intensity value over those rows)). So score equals 3.02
